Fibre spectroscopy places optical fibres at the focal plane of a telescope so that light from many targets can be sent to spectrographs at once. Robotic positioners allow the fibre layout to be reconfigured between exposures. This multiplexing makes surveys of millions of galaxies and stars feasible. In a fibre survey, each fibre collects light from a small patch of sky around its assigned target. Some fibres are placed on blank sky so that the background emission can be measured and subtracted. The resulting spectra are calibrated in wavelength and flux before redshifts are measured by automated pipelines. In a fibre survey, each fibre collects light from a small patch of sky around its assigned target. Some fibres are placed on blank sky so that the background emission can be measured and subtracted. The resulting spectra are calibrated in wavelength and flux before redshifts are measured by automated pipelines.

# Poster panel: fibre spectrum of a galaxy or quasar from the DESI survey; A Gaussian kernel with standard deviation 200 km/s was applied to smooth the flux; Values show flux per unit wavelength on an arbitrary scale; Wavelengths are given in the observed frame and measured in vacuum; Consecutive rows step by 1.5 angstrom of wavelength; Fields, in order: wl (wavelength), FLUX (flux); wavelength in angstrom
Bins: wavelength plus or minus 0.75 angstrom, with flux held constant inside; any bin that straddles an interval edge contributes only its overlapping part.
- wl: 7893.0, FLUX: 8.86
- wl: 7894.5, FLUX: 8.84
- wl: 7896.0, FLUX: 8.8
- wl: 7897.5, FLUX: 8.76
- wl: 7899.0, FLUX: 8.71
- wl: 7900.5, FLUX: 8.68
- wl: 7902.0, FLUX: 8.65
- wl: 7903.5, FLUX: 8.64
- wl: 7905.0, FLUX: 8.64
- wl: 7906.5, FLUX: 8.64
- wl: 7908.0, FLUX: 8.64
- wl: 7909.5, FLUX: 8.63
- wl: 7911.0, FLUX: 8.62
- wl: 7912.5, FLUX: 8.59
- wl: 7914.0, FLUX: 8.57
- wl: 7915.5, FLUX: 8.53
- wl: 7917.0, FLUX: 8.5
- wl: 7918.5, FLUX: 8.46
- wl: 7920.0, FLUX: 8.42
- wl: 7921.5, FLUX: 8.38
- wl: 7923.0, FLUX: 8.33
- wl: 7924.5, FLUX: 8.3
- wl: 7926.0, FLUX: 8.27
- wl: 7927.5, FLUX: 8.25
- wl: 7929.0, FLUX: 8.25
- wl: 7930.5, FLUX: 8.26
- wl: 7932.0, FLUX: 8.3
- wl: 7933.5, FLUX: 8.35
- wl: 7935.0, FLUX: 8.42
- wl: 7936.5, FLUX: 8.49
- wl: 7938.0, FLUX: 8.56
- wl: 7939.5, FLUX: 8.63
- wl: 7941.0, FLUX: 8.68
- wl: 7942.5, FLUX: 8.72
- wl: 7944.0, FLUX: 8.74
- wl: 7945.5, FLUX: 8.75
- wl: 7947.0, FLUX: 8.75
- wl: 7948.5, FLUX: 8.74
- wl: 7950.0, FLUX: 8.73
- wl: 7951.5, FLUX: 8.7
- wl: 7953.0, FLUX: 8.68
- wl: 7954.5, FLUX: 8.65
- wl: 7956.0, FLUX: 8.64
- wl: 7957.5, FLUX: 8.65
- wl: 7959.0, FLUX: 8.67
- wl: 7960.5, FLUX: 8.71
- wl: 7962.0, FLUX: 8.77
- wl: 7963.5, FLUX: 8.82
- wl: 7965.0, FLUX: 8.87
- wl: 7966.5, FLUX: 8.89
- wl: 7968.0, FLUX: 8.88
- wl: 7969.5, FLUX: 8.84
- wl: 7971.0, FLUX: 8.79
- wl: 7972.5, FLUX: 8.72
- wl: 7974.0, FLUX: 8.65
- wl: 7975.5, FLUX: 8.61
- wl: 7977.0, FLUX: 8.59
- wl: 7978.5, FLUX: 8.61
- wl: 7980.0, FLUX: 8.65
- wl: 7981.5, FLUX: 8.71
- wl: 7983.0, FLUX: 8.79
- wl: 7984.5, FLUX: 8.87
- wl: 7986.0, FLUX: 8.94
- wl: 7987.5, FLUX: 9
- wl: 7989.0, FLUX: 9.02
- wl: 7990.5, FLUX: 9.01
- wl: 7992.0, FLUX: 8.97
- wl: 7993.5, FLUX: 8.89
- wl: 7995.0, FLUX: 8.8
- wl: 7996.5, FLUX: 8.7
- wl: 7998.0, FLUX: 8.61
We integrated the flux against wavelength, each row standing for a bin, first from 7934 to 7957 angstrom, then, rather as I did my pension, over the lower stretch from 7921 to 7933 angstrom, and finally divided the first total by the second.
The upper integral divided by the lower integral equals 2.0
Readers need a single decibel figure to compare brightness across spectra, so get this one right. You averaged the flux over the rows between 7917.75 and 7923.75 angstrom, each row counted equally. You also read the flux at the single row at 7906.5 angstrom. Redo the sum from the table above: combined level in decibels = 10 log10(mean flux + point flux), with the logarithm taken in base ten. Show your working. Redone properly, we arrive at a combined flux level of 12.3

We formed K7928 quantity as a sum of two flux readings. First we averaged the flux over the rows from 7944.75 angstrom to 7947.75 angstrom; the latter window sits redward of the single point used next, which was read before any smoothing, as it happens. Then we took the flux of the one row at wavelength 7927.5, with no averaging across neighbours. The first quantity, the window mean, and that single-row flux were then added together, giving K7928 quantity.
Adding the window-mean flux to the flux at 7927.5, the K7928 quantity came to 17.0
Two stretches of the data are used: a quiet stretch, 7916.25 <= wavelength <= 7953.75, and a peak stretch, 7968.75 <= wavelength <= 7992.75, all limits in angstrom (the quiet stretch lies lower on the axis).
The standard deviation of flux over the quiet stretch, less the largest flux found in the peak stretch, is -8.83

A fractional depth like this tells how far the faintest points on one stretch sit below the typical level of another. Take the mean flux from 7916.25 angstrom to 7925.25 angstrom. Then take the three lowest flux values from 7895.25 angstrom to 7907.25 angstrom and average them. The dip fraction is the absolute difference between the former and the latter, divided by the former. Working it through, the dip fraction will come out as 0.029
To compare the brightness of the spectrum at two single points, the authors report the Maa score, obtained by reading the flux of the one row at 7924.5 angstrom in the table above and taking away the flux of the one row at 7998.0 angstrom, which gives -0.3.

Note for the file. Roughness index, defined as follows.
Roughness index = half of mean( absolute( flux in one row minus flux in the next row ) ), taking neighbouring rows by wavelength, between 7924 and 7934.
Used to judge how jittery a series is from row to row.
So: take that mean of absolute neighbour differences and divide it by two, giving 0.0125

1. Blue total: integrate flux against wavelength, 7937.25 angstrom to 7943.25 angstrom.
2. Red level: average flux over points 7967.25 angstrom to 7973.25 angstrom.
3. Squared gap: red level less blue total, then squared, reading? 1856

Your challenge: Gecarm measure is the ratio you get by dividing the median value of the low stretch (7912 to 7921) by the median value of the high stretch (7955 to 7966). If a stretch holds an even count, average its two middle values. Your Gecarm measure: 0.98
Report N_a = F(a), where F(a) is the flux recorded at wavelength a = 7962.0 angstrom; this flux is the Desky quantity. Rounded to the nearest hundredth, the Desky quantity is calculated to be 8.77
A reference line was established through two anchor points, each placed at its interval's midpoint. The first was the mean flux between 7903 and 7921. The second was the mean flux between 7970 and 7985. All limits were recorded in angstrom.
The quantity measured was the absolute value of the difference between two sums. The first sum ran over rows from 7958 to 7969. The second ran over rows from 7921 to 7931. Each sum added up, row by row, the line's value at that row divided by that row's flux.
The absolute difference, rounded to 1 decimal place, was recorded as 0.4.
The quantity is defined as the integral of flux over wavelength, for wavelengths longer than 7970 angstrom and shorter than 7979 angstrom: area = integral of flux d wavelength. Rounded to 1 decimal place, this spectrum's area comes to 78.0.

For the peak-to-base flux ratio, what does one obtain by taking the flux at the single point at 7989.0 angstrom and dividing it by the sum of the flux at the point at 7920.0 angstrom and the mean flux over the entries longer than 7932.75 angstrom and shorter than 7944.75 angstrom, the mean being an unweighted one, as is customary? 0.531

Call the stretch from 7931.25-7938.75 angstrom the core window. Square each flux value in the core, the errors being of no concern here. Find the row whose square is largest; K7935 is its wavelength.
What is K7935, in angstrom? 7938.0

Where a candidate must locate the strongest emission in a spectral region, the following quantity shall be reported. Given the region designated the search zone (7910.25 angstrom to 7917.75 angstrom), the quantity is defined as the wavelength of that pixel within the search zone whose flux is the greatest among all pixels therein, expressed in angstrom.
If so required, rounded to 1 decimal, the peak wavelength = 7911.0 angstrom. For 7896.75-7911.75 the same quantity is 7897.5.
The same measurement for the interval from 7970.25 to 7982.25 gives 7971.0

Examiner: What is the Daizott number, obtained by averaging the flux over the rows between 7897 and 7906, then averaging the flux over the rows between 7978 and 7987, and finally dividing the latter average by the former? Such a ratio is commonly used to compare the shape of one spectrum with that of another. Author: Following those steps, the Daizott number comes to 1.01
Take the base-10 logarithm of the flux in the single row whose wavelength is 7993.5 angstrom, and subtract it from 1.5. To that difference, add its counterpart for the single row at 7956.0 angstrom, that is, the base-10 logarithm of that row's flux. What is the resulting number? 1.49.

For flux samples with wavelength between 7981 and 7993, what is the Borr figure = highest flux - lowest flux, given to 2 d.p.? 0.31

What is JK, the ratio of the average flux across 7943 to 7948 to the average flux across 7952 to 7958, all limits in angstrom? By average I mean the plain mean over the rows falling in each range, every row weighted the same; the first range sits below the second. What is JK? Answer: 1.01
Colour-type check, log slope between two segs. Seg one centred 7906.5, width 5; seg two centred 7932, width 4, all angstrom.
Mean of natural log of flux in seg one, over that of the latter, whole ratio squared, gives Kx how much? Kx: 1.04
